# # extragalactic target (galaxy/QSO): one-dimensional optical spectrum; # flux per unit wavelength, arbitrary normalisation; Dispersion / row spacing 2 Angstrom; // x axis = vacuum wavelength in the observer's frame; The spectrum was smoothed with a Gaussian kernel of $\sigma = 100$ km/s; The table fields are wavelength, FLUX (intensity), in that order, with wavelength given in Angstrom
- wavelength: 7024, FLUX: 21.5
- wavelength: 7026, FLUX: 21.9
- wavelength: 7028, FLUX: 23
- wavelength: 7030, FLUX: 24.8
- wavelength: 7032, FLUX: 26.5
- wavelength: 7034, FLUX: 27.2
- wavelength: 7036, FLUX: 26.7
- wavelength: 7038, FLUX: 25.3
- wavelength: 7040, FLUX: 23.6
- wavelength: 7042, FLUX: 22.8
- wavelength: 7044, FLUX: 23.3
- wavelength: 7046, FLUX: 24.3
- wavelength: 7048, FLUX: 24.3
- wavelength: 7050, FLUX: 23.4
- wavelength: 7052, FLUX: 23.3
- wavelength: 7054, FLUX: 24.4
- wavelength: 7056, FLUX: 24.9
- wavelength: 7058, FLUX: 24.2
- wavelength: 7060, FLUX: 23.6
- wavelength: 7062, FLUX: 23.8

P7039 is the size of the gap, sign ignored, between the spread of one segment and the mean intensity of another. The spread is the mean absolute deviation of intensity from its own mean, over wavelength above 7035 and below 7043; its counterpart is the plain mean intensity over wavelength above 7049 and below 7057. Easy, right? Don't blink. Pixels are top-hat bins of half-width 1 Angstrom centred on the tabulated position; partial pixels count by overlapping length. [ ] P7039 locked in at 22.6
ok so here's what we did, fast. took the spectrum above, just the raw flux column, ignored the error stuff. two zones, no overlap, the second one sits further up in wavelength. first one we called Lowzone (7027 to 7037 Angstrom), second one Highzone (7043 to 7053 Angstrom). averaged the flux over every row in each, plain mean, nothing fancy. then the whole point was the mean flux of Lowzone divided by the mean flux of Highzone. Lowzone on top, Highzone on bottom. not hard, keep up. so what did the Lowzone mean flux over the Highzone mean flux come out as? 1.08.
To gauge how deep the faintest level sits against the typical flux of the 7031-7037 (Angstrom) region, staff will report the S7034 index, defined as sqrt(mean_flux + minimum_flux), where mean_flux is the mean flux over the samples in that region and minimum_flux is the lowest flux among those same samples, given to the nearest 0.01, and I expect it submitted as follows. 7.30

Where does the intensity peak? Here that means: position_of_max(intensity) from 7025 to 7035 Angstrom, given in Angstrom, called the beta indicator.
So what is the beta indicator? 7034 Angstrom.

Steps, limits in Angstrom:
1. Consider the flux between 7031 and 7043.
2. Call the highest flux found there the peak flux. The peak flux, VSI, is 27.2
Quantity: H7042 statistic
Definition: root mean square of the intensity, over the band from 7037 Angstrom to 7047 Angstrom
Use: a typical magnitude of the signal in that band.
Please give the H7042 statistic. 23.9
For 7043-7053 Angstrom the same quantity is 23.7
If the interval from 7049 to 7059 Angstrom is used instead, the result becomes 24.0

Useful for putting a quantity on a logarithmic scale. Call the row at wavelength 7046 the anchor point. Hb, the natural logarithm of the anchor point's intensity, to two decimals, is 3.19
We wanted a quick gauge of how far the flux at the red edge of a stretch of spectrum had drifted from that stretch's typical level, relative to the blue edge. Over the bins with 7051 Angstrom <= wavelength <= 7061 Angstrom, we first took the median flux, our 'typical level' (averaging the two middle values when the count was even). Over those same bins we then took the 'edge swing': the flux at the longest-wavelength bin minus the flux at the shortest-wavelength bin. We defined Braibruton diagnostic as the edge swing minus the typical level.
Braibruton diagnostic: -23.9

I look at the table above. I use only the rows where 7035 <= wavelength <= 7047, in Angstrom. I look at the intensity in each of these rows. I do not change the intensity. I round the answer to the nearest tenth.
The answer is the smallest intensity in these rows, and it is 22.8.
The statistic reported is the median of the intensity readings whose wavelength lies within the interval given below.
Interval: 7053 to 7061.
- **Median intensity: 24.3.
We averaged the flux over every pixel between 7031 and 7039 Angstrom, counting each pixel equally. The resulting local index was 26.4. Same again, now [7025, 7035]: 24.7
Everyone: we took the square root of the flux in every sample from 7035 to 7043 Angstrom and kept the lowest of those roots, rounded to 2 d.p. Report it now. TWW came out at 4.77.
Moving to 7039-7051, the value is 4.77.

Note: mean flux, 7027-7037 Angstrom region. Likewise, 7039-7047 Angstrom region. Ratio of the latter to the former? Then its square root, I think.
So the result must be 0.96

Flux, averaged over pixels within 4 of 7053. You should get 24.0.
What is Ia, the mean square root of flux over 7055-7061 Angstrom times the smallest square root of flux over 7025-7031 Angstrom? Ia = 23.0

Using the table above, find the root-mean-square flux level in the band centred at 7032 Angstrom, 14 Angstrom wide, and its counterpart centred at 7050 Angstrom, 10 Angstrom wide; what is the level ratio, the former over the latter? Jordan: 1.05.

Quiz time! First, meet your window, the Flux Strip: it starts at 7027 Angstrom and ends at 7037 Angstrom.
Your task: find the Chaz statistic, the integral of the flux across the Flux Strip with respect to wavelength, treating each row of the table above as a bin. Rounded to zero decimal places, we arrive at 256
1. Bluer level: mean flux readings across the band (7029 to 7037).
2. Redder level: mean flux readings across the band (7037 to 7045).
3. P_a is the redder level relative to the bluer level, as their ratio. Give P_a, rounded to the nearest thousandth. 0.903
